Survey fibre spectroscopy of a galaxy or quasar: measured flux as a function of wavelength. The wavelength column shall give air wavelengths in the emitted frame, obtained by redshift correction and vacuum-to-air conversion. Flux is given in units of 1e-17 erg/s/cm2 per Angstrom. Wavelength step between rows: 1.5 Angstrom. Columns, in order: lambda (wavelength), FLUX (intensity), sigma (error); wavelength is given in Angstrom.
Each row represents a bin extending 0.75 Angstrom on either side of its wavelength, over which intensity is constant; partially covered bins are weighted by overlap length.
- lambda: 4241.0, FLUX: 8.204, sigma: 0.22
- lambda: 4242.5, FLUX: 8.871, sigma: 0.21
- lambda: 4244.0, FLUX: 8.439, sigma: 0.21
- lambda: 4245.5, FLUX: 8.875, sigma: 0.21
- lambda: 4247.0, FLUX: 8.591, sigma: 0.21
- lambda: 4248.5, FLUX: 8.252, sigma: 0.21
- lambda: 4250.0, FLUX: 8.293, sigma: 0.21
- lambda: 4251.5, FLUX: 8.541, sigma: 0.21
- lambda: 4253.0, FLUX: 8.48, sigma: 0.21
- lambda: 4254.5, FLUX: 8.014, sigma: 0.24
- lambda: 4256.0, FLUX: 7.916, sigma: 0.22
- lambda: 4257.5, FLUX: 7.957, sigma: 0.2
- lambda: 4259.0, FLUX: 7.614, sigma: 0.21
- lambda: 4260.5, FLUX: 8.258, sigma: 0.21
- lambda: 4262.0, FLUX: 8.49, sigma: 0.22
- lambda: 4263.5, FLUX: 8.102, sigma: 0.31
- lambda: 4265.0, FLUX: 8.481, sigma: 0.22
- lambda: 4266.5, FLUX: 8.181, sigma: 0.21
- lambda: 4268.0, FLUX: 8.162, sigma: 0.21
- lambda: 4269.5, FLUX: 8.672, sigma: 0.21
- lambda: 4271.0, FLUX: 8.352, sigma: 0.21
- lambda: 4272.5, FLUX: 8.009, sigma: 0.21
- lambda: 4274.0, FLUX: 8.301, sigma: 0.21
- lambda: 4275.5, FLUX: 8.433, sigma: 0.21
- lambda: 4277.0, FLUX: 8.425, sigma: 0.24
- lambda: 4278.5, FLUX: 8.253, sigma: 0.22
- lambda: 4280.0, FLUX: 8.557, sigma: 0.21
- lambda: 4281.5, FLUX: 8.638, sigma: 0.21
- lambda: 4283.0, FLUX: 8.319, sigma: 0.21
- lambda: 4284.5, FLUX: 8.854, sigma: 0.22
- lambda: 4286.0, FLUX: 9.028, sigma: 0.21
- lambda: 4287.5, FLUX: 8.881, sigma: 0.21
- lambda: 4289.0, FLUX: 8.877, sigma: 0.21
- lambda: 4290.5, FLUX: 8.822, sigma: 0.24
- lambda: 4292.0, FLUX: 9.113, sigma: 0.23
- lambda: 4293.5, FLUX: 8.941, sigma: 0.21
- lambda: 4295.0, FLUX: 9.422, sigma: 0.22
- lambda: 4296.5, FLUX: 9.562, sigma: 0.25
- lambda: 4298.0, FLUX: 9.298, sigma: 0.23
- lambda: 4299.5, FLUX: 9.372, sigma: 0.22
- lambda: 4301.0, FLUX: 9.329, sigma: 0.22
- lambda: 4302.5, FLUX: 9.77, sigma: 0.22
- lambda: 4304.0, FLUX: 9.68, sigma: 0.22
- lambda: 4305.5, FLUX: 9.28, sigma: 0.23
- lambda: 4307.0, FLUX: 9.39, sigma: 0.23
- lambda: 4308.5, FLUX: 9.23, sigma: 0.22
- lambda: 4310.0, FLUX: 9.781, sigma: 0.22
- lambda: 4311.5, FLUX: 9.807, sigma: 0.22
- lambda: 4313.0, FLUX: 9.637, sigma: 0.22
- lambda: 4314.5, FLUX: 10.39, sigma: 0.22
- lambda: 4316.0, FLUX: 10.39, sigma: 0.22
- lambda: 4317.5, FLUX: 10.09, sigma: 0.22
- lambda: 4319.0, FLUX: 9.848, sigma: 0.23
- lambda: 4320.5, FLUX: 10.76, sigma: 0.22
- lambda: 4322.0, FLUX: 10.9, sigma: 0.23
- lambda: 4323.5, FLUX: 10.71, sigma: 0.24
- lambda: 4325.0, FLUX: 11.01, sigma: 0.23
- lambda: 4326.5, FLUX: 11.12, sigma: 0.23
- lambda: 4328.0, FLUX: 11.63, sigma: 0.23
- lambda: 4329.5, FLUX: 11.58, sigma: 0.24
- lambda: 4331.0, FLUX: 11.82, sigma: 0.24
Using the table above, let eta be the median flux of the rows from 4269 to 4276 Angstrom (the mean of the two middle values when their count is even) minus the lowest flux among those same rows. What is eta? 0.34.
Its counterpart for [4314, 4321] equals 0.54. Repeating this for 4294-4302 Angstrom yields 0.07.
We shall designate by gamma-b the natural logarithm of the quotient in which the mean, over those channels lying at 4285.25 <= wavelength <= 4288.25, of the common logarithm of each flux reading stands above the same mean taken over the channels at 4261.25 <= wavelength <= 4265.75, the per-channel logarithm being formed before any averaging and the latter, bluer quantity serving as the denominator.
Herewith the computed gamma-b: 0.032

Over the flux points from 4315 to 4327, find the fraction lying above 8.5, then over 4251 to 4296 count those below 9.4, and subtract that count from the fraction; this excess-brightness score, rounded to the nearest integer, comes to -28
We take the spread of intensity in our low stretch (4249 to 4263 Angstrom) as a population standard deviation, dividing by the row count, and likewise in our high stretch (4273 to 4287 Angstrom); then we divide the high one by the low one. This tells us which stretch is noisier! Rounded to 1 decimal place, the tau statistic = 0.8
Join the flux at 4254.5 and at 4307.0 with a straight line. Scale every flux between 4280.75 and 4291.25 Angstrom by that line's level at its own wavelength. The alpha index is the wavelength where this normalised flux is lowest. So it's 4283.0 Angstrom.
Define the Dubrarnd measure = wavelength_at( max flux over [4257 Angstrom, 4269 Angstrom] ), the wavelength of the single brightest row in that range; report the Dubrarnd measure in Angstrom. 4262.0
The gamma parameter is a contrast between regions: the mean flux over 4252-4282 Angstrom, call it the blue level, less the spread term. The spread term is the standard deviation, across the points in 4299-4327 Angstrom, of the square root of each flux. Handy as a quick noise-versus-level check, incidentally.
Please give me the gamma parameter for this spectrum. 8.17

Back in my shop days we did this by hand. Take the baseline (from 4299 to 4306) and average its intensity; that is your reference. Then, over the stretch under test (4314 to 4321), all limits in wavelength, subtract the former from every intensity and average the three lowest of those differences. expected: 0.6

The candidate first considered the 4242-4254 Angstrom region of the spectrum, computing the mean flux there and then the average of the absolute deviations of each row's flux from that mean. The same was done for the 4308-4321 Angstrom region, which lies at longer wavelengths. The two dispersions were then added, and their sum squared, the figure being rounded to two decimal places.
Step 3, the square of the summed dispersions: 0.30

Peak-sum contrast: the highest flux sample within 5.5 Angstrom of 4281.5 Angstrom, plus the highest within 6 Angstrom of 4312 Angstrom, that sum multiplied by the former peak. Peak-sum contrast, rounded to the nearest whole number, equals 175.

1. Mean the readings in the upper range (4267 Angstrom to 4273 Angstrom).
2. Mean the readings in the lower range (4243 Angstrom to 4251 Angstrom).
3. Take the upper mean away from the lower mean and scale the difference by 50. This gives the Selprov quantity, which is 10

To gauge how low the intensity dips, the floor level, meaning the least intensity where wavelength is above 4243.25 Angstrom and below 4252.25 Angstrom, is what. 8.252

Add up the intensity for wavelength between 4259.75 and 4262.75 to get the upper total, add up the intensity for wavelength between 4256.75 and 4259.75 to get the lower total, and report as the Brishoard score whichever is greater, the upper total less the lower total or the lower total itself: 15.6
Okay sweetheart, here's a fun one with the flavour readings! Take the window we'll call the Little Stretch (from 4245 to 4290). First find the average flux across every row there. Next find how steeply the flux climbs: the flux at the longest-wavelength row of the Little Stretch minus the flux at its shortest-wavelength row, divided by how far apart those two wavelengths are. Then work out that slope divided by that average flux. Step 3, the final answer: 0.000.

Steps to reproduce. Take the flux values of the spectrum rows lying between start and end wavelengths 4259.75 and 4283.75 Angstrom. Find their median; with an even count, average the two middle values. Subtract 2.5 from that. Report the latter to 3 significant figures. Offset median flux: 5.84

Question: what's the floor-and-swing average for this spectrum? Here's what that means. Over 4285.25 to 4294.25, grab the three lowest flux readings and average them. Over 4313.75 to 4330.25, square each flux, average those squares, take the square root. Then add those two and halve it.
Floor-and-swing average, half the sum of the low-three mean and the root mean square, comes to 9.8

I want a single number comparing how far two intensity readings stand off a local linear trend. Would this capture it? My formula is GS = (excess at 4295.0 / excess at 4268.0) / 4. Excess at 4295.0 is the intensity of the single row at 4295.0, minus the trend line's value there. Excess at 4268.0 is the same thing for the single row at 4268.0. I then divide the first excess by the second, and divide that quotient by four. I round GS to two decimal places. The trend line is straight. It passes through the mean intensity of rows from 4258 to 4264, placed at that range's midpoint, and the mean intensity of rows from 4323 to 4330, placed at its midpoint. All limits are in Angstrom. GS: 0.27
